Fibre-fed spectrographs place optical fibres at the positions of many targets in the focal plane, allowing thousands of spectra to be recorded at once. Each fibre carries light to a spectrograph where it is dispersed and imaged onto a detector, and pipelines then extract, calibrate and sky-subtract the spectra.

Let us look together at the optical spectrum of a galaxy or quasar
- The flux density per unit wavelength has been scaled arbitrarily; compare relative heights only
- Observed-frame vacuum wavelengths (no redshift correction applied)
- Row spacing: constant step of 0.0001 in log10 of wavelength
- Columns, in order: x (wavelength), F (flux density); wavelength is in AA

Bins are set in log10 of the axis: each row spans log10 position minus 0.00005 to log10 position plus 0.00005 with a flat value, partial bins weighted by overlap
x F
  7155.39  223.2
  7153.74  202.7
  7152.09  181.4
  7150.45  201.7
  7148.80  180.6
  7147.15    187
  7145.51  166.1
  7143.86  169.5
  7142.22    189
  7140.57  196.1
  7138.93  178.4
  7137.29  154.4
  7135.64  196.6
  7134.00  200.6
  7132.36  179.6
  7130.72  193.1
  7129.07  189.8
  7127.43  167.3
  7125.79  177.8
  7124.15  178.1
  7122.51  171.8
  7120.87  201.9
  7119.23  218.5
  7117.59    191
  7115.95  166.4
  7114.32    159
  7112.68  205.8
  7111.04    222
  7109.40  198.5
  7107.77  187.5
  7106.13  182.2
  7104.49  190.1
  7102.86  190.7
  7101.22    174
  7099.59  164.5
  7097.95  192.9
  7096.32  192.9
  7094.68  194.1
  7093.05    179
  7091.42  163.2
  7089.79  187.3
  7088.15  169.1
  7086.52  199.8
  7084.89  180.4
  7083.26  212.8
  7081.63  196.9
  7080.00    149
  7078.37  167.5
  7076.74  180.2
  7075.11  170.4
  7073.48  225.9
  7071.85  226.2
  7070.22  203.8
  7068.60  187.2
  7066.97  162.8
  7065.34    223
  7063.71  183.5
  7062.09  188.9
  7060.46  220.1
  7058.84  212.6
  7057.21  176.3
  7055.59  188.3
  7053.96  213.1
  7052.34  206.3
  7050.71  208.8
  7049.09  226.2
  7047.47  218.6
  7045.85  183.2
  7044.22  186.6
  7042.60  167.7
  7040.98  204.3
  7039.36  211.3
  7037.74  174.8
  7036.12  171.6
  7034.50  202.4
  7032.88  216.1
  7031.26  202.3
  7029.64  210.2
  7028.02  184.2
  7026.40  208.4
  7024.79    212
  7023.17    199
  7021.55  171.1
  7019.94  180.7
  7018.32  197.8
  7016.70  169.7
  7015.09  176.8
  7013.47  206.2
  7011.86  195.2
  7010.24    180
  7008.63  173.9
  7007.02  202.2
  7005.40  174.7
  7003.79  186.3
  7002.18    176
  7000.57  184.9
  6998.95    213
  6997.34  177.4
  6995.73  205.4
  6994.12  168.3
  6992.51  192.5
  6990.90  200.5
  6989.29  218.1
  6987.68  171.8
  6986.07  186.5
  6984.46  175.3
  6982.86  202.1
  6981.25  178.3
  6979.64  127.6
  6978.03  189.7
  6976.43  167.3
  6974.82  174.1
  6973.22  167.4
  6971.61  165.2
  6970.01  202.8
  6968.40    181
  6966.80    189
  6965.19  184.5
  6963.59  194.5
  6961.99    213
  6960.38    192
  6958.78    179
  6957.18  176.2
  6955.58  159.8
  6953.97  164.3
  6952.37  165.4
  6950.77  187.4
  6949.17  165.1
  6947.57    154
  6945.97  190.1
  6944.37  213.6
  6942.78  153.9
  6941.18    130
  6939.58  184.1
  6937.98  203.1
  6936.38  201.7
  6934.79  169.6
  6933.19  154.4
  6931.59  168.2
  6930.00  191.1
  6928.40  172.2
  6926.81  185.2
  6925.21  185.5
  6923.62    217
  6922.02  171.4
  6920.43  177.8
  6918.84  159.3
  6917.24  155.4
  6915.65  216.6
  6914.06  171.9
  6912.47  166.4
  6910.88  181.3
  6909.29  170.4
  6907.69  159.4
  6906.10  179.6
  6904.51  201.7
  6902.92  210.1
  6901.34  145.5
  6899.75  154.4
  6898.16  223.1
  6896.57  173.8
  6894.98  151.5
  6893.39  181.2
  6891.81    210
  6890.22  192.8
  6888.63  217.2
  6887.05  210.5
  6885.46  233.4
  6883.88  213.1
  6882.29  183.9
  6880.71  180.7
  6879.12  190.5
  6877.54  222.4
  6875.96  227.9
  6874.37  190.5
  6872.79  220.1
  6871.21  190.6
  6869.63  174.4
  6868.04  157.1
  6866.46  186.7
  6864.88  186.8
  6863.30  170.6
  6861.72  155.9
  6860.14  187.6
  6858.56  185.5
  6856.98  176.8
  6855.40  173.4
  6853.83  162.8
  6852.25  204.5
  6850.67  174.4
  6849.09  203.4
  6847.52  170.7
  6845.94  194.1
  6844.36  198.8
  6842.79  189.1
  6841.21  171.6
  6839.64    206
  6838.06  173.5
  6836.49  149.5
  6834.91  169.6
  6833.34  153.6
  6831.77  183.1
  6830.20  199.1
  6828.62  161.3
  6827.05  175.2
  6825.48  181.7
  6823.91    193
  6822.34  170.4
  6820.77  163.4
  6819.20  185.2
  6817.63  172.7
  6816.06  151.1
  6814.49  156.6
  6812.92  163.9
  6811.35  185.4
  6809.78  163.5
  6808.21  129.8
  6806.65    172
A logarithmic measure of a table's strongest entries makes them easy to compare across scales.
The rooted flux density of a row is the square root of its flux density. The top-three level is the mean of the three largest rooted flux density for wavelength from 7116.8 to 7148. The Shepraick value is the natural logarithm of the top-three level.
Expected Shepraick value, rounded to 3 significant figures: 2.67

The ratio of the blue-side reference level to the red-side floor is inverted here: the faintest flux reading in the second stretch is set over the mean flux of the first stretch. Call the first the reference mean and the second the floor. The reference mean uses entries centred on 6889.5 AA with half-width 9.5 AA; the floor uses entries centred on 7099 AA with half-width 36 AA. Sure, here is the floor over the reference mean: 0.75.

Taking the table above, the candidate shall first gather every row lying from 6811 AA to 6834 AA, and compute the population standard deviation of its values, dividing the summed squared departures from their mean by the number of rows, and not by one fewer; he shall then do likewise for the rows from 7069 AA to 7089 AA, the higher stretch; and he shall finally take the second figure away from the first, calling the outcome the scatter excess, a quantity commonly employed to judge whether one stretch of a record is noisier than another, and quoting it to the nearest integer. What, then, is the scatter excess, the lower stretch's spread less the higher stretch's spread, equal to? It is -9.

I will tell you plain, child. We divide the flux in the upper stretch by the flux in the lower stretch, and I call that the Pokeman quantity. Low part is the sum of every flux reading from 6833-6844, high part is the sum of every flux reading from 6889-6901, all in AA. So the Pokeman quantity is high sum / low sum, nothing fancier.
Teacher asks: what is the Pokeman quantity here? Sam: 1.06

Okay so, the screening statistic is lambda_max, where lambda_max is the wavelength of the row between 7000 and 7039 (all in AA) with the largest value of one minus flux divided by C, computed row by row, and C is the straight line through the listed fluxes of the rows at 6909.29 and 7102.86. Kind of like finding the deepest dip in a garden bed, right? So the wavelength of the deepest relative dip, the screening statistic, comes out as 7036.12 AA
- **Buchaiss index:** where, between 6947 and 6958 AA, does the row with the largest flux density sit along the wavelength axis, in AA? 6950.77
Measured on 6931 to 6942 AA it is 6937.98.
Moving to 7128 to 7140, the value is 7134.00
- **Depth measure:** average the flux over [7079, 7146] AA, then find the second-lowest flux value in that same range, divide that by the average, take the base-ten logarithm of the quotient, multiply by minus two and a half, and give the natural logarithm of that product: -1.63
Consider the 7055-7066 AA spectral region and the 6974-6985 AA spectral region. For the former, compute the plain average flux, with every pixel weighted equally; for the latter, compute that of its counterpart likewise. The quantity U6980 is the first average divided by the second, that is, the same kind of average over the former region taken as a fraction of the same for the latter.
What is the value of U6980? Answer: 1.15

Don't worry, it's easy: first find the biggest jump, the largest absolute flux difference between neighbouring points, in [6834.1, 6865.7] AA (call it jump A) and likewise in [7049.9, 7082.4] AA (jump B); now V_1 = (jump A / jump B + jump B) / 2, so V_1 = 30.4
